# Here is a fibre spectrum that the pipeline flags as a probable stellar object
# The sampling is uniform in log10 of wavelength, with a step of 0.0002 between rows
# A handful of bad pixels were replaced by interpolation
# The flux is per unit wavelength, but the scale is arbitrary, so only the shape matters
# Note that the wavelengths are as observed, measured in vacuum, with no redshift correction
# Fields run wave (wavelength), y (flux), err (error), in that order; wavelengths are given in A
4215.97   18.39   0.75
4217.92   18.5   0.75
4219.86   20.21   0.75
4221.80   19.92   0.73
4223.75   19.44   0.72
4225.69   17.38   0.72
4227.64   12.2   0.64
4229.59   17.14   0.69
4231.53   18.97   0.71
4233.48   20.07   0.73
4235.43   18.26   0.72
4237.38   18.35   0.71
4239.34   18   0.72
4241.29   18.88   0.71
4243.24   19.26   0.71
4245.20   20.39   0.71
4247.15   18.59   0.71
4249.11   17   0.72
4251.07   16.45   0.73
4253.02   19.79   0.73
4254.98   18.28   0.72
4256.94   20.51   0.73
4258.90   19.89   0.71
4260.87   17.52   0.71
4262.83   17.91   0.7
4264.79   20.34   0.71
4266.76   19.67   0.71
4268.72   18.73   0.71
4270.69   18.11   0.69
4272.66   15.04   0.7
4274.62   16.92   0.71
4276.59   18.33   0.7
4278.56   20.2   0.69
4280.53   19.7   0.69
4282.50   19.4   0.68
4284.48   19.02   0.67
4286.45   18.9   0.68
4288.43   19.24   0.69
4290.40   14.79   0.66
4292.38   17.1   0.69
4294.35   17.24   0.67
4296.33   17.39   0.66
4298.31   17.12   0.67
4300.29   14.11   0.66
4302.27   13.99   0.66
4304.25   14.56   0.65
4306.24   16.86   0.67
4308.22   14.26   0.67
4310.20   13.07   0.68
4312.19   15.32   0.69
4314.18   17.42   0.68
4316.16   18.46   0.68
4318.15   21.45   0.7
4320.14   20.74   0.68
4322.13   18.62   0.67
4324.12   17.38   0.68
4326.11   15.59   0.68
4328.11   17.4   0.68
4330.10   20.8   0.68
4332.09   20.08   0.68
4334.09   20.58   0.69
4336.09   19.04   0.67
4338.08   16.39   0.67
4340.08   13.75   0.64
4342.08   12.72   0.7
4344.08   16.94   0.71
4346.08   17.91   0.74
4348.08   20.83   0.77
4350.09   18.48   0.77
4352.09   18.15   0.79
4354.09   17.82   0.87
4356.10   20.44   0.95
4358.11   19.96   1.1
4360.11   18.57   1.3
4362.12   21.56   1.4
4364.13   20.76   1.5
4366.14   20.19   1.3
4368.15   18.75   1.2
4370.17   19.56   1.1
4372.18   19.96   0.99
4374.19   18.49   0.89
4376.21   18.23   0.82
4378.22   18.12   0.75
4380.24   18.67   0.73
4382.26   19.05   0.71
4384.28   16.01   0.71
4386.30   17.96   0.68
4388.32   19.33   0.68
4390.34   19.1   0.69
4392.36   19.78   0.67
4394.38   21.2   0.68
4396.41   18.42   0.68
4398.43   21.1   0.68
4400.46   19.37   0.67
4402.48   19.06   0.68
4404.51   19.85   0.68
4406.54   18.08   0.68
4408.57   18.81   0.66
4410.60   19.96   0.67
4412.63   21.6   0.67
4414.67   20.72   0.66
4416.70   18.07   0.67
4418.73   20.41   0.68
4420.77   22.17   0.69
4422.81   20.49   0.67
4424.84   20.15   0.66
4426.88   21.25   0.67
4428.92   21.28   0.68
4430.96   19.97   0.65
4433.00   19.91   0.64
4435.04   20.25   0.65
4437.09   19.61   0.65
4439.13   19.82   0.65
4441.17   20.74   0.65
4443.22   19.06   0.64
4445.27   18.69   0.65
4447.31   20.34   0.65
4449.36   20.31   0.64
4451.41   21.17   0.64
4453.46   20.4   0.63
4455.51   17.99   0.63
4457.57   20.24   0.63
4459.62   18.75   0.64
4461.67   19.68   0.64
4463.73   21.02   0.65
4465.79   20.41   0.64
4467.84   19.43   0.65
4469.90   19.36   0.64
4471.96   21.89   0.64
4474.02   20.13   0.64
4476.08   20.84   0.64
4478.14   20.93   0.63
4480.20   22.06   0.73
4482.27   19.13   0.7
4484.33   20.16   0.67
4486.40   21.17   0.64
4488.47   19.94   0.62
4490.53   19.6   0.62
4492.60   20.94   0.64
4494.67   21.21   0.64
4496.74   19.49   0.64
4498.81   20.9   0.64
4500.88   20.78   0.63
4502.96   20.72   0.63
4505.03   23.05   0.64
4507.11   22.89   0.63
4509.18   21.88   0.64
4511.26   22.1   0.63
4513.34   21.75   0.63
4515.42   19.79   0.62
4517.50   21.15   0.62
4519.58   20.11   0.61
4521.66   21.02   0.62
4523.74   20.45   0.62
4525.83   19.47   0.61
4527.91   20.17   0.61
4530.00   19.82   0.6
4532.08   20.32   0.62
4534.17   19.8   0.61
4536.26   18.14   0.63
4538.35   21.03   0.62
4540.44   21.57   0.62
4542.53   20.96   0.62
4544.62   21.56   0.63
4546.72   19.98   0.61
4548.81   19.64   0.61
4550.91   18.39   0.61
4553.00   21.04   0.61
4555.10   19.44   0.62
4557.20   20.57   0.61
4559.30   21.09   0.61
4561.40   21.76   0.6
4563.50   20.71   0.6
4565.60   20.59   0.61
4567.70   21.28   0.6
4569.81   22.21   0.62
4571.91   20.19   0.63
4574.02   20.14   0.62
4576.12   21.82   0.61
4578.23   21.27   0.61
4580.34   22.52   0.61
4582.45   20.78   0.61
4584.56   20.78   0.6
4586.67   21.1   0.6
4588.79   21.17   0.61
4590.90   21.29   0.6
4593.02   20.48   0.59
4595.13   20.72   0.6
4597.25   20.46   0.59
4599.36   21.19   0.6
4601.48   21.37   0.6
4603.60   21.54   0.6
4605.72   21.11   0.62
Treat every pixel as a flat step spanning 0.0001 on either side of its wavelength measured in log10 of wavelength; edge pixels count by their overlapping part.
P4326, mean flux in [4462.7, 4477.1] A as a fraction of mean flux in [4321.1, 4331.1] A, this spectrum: 1.14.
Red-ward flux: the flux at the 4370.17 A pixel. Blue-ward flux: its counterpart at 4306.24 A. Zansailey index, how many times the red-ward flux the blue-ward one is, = 0.86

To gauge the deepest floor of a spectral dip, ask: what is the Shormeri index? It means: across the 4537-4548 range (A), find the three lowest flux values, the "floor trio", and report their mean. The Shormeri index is 20.7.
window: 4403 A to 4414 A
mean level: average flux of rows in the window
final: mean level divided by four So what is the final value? 4.91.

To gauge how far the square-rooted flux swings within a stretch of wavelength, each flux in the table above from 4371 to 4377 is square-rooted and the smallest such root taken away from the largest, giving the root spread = 0.2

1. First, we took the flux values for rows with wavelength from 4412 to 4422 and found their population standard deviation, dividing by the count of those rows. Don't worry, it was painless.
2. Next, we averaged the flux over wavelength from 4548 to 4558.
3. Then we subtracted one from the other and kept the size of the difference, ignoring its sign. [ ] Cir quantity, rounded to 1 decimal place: 18.4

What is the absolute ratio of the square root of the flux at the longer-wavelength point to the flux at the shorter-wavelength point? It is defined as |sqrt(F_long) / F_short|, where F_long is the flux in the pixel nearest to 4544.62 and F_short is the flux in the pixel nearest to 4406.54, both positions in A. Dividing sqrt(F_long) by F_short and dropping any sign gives 0.257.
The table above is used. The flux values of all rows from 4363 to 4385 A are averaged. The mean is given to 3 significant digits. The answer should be 18.9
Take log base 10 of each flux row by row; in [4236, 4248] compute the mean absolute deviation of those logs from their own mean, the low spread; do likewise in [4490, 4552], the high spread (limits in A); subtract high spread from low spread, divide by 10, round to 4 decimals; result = -0.0005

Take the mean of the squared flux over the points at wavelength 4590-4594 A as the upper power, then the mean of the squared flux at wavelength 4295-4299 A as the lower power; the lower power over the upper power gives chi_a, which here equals 0.68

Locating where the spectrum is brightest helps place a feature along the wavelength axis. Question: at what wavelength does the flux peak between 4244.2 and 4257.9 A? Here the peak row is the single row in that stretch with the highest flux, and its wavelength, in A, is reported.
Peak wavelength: 4256.94 A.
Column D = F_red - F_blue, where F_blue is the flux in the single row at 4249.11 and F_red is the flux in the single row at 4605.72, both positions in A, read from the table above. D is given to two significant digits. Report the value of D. 4.1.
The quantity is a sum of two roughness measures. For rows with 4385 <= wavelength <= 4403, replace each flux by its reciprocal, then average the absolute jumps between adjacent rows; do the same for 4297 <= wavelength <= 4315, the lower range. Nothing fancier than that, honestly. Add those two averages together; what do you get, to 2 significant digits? 0.011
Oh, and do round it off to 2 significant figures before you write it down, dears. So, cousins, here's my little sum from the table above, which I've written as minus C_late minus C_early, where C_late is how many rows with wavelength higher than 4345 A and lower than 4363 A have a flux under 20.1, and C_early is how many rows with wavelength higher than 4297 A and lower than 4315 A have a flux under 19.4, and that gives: -15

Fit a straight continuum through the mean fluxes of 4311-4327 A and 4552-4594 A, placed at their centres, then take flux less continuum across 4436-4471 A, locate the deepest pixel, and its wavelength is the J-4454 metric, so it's 4455.51 A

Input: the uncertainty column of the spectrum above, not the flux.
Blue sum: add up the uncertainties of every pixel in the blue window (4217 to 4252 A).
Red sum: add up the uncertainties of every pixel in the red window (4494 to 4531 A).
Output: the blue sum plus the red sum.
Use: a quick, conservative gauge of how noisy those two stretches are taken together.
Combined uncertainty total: 24.1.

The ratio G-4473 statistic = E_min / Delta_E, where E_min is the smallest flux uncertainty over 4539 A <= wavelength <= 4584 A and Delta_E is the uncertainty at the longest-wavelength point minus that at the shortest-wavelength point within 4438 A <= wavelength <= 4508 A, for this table -30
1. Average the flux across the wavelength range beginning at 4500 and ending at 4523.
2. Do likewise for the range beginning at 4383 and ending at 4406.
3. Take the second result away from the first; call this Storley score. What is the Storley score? 2.2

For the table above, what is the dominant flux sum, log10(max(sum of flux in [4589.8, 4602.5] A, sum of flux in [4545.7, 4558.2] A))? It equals 2.10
